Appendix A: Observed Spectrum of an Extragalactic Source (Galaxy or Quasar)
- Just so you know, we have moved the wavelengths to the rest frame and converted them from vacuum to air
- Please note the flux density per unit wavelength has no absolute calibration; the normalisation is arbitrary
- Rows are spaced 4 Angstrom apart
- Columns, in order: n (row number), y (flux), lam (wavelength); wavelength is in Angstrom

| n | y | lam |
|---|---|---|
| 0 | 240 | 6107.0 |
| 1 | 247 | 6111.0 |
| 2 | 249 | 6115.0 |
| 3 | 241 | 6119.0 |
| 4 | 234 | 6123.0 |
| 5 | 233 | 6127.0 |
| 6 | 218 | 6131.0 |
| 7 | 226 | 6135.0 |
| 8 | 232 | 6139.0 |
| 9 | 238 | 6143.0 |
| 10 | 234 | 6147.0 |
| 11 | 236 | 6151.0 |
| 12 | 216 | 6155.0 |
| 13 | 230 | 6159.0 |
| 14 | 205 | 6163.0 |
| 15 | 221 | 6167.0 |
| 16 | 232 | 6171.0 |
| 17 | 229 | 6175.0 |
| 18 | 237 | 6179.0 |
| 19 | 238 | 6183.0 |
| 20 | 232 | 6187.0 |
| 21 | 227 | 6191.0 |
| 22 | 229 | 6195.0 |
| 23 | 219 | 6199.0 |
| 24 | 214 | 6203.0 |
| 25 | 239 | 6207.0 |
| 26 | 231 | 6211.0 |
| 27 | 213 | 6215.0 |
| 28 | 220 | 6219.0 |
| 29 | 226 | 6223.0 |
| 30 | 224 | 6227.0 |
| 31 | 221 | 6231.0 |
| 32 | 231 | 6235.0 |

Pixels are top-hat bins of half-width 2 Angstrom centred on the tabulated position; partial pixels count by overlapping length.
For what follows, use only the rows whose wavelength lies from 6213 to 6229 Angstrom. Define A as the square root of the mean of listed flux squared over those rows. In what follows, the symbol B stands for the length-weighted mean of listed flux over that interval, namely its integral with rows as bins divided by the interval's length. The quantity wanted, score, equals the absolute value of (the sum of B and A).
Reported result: 442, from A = 221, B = 221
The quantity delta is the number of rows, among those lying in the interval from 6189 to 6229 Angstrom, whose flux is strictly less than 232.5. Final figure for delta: 9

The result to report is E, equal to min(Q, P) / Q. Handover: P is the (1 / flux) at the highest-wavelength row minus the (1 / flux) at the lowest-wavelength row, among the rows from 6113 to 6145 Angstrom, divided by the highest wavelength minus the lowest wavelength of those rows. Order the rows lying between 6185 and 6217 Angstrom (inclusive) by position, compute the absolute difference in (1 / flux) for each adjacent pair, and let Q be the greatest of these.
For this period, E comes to 0.014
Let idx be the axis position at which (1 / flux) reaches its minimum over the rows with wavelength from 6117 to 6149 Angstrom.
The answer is 6119.0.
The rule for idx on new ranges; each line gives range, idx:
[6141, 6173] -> 6143.0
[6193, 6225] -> 6207.0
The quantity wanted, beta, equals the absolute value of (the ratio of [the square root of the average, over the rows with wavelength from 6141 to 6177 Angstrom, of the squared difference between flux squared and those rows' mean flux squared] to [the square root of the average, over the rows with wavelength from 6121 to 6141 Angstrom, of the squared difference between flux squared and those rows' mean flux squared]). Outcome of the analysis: 1.67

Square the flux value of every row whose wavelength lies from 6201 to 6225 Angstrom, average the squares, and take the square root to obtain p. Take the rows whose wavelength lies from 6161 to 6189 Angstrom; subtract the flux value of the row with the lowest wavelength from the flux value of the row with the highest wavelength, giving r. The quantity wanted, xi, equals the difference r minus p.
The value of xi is -197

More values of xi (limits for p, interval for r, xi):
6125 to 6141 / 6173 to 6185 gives -218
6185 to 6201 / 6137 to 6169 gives -238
